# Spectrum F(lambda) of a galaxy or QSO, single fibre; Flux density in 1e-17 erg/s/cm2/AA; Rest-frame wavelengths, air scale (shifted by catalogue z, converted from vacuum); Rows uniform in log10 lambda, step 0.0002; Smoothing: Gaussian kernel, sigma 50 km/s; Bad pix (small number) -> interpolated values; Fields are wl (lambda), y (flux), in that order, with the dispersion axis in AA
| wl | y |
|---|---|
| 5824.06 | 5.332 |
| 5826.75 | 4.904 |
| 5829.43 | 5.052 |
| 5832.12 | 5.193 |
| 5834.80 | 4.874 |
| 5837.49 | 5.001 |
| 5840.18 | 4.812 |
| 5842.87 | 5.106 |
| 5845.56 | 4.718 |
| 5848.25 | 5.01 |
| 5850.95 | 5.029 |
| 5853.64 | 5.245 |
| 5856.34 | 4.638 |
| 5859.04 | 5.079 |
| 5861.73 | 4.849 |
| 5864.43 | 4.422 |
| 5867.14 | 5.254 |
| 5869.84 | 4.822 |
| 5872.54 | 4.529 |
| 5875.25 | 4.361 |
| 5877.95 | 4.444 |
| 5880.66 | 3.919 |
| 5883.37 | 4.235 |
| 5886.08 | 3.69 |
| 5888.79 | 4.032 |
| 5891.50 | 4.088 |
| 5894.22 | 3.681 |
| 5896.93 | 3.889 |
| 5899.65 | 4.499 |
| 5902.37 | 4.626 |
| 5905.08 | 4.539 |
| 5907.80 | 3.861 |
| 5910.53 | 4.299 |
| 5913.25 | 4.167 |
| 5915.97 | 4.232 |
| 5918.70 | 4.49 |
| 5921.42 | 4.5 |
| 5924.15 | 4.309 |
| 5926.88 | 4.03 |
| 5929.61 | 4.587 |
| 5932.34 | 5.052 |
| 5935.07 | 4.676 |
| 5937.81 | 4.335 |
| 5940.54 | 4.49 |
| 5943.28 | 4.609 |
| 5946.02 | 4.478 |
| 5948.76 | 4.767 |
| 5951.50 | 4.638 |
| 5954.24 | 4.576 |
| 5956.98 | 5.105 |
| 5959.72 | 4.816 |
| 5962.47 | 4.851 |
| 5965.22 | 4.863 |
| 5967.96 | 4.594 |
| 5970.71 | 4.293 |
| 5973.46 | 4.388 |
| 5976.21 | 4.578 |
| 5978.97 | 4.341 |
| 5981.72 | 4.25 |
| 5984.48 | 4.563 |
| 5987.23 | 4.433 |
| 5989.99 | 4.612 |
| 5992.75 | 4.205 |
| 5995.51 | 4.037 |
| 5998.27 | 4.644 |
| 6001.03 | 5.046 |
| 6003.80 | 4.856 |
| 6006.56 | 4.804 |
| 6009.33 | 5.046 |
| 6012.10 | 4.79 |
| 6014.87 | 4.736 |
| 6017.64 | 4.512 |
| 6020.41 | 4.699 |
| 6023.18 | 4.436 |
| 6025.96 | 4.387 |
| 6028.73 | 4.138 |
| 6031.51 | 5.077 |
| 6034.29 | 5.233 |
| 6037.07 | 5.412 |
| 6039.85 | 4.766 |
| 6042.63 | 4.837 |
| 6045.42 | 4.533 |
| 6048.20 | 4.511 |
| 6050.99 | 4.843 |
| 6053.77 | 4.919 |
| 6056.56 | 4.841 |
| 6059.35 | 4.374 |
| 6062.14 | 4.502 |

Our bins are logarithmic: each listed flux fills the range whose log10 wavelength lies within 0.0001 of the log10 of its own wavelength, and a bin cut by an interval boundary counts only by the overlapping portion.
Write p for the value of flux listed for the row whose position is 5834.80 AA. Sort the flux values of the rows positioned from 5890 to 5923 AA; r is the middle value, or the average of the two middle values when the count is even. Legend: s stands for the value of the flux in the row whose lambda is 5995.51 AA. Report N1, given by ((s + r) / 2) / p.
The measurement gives 0.85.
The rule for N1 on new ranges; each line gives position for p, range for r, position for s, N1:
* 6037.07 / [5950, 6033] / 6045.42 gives 0.84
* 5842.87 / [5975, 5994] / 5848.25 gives 0.92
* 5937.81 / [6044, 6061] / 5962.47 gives 1.10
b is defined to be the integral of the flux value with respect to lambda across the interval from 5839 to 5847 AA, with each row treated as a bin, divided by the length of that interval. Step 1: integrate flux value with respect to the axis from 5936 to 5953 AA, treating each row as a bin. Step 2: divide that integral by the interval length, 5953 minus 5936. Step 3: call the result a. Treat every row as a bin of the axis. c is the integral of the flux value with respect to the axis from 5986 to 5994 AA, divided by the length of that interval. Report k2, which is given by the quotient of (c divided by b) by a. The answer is 0.199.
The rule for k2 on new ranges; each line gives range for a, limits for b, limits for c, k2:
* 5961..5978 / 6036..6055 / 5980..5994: 0.200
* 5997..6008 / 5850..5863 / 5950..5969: 0.199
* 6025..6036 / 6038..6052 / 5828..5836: 0.226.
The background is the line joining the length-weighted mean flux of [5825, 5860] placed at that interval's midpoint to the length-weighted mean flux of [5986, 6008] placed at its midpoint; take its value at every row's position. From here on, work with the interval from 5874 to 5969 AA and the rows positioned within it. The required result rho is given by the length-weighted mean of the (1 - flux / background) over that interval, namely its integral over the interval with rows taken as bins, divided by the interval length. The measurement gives 0.08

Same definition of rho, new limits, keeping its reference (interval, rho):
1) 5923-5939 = 0.05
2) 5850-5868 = 0.00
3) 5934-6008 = 0.01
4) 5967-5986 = 0.04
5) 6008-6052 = -0.06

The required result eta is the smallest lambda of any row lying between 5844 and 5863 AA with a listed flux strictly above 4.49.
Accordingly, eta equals 5845.56 AA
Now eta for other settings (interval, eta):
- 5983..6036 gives 5984.48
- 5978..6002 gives 5984.48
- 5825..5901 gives 5826.75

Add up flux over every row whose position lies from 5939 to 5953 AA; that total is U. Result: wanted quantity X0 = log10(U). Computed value 1.36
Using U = 23.0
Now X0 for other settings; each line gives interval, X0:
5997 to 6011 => 1.39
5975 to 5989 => 1.35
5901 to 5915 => 1.33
